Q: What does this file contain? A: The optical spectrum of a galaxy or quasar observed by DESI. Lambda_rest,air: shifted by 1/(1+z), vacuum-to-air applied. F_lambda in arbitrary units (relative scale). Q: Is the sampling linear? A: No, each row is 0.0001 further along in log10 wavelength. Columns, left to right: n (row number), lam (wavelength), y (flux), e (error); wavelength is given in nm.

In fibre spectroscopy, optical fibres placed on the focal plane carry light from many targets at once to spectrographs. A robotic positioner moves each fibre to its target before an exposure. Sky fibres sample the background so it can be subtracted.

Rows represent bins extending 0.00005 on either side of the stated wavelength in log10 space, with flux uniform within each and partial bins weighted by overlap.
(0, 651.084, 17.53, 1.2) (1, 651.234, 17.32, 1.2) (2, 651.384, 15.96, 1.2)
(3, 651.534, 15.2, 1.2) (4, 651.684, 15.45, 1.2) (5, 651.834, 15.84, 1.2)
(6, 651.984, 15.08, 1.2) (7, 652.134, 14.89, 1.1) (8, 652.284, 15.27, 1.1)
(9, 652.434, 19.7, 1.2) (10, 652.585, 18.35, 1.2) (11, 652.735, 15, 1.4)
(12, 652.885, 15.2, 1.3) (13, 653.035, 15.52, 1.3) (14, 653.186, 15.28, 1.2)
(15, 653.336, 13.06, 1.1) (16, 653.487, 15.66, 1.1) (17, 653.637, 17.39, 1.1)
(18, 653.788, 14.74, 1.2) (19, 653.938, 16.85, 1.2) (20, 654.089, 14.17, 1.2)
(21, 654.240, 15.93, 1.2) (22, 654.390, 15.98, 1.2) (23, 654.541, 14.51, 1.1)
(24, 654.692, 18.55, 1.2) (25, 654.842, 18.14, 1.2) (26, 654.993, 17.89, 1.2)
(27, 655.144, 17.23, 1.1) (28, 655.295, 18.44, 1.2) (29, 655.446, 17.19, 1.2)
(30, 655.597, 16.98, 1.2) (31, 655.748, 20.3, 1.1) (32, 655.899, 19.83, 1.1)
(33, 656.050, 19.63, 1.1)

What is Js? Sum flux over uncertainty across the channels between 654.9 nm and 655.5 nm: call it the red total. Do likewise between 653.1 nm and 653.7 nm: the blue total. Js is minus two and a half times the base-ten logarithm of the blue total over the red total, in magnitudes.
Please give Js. 0.106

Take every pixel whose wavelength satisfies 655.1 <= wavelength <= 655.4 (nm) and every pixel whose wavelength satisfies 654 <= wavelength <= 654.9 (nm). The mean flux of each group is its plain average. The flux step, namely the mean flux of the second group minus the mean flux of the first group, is -1.6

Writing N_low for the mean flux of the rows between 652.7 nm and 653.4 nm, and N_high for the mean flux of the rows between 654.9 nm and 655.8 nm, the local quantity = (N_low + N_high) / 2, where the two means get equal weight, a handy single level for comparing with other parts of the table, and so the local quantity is 16.4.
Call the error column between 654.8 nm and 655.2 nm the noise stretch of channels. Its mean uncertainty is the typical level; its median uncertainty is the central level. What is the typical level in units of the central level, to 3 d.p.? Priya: 0.972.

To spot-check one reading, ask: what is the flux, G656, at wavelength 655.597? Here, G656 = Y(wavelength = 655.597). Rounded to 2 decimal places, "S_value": 16.98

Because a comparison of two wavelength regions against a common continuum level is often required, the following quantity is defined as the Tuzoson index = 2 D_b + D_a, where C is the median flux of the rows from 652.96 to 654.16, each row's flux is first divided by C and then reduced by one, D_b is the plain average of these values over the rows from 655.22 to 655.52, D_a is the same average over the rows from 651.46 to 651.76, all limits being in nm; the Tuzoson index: 0.31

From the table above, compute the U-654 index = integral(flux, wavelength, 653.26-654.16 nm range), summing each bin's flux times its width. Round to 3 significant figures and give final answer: 13.8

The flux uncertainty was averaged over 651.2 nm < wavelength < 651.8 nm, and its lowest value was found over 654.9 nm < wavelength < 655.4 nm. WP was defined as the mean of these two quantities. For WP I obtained 1.15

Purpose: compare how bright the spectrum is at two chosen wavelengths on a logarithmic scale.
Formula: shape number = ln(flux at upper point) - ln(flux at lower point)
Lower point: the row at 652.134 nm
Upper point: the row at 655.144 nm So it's 0.15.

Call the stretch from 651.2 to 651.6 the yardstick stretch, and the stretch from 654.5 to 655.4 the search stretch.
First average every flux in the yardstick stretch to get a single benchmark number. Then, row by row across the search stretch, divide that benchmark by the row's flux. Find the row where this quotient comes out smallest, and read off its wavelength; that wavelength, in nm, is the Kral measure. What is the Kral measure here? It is 654.692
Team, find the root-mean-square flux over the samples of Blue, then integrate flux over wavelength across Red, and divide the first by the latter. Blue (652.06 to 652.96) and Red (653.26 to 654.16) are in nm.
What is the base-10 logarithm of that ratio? 0.08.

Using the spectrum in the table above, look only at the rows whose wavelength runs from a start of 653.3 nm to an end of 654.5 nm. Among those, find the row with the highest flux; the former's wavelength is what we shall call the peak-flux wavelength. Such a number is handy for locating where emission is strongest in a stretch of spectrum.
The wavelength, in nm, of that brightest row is 653.637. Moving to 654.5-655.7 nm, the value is 654.692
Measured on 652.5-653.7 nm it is 652.585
